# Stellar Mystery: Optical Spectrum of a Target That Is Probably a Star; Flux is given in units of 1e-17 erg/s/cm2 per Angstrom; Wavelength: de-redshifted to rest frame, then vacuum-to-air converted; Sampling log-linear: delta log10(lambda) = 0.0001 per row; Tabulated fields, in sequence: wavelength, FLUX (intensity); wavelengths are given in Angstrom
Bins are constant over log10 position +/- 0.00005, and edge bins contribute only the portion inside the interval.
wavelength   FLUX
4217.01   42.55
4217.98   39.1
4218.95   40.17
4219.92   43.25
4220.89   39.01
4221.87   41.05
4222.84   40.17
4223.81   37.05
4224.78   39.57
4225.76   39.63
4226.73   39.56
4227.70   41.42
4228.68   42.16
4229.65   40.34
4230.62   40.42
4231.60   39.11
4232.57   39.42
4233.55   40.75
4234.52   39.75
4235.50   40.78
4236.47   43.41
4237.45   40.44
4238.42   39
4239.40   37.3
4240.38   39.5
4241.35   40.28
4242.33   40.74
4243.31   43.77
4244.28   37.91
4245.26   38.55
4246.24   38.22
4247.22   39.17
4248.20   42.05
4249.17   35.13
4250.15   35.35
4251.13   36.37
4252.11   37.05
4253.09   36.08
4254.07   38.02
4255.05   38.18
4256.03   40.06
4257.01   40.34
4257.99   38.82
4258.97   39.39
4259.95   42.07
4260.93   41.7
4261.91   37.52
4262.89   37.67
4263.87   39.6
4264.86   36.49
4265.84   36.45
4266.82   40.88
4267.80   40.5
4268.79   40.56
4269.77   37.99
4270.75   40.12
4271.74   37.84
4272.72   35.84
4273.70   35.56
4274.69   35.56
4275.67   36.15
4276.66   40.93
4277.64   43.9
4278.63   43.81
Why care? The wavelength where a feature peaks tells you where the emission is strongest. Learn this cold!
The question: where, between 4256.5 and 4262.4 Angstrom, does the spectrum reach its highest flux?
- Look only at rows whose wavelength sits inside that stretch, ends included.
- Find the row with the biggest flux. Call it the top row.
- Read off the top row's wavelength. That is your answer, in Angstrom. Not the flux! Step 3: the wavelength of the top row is 4259.95 Angstrom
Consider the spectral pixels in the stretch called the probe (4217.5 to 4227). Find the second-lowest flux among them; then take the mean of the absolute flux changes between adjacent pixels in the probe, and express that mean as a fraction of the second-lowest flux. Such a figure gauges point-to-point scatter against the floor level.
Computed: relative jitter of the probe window 0.049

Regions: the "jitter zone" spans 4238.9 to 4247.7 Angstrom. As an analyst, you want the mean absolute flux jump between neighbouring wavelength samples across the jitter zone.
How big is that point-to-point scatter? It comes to 1.8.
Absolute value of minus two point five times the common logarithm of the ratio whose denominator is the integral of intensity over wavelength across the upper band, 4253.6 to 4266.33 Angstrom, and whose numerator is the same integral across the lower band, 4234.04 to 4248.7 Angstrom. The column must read 0.18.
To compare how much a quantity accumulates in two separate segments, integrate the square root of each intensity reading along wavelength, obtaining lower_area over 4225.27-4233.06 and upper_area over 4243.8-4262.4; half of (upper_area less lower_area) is 33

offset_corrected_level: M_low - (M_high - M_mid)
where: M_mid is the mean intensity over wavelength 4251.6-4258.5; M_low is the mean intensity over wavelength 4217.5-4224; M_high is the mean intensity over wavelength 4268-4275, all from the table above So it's 40.7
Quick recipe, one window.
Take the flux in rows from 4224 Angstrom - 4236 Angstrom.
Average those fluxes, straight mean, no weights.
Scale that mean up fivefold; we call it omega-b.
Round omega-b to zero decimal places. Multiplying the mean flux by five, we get 201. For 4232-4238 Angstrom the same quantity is 204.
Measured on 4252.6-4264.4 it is 196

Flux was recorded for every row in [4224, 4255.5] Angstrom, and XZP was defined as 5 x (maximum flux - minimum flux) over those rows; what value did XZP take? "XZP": 43.2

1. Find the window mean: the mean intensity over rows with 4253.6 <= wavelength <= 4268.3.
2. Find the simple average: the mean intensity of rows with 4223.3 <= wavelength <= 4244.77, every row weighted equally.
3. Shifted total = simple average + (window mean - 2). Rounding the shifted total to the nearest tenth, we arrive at 77.3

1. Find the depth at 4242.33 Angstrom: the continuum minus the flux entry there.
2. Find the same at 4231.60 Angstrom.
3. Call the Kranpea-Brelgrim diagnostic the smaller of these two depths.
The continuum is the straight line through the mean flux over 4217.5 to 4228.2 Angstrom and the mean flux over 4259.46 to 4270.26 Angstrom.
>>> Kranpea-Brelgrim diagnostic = -1.1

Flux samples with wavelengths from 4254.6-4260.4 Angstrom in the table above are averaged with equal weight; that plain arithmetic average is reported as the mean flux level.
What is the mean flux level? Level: 39.8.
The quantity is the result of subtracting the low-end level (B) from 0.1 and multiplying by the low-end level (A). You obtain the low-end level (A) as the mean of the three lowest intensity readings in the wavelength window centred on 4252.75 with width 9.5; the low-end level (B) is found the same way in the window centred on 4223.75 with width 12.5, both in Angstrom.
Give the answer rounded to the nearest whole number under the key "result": -1360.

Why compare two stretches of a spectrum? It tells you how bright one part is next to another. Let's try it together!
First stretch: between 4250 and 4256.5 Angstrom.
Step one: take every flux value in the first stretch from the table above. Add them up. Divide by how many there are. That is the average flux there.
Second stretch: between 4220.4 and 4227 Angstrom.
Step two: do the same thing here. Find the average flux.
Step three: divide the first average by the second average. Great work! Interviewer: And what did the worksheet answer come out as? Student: 0.95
